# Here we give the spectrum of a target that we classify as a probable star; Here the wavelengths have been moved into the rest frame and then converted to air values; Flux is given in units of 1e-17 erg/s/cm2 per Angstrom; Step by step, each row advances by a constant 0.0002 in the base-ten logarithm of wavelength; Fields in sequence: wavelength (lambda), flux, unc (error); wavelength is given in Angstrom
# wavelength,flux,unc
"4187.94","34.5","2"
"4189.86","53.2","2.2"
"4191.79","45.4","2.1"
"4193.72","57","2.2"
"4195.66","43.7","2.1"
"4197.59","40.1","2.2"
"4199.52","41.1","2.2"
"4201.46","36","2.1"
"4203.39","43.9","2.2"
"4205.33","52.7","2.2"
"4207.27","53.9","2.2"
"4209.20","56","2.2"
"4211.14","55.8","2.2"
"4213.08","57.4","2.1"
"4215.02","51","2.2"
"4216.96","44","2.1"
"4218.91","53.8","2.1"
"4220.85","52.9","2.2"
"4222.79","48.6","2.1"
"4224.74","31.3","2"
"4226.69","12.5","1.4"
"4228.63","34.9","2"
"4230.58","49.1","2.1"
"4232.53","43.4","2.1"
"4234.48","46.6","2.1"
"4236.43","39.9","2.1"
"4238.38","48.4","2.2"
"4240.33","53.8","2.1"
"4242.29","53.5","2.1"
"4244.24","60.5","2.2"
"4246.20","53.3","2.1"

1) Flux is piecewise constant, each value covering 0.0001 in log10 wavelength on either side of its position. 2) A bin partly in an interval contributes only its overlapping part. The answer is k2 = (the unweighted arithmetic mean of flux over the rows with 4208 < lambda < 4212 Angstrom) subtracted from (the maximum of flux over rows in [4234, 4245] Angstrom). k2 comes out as 4.6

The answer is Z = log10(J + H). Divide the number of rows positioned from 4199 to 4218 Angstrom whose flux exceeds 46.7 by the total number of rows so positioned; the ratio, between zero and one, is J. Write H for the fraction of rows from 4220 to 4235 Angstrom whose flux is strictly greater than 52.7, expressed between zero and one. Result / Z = -0.14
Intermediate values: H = 0.1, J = 0.60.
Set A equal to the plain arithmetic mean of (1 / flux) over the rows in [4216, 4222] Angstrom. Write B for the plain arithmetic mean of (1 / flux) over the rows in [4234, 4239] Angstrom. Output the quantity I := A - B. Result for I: -0.002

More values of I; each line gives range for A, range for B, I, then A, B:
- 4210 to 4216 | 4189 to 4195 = -0.001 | 0.018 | 0.019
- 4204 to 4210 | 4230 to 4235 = -0.003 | 0.018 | 0.022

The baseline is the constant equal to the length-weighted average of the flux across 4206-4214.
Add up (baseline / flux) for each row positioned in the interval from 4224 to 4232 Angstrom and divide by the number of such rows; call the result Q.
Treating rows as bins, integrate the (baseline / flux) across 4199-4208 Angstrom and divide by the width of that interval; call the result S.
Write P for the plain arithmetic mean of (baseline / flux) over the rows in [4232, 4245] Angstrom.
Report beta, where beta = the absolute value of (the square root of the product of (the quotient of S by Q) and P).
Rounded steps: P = 1.15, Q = 2.24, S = 1.25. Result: 0.80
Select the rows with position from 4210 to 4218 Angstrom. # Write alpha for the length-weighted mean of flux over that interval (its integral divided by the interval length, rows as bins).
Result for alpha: 52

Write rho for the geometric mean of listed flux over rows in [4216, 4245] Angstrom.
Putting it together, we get 43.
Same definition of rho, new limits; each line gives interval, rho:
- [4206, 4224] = 52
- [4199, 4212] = 48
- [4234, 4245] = 50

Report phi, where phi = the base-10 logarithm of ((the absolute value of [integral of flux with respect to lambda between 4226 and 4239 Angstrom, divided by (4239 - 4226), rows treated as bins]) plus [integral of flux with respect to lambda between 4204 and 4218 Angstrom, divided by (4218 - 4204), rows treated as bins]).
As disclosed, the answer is 1.97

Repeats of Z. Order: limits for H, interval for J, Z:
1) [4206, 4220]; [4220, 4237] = 0.02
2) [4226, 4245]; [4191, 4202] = -0.33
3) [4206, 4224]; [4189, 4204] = -0.04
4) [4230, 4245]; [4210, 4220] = 0.07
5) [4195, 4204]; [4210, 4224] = -0.07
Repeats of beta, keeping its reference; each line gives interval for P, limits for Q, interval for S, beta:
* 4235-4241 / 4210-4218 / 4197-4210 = 1.17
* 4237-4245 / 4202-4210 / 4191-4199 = 1.08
